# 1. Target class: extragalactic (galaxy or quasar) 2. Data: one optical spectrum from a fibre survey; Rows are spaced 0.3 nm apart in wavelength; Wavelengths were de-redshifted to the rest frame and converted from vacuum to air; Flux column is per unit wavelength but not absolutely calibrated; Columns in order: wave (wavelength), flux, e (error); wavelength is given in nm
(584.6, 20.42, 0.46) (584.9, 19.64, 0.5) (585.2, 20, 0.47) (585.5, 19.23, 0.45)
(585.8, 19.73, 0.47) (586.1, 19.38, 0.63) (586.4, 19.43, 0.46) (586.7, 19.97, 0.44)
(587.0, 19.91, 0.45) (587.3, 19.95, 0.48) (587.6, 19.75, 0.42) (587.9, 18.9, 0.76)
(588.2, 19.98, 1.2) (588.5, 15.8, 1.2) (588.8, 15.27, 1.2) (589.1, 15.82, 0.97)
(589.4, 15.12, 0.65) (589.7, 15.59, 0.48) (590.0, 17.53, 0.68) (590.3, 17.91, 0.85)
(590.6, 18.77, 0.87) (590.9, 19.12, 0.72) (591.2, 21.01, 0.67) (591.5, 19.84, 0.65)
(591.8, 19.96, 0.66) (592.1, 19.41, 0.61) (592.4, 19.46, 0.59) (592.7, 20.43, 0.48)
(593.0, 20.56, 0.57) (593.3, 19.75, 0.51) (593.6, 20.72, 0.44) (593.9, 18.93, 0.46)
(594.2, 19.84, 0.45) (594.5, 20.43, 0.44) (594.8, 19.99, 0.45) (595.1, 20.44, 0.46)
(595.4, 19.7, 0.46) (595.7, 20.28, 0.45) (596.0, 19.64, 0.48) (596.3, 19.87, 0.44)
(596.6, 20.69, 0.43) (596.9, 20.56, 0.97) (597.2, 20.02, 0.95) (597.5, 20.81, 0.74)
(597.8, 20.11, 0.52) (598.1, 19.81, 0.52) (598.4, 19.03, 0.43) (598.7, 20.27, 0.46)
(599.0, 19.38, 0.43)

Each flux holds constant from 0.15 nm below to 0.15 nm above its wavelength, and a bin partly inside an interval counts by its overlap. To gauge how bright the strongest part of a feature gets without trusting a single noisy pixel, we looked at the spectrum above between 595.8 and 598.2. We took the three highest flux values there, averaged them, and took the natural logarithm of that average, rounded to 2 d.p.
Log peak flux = 3.03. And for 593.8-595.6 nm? 3.01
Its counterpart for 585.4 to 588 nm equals 2.99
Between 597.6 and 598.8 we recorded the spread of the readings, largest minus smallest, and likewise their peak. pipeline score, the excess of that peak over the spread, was 19.0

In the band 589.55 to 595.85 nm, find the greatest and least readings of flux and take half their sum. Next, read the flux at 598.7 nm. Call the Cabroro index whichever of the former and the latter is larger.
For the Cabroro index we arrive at 20.3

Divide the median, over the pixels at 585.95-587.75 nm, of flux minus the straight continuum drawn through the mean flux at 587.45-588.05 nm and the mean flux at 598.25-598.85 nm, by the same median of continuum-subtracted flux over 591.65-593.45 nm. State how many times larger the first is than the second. 1.3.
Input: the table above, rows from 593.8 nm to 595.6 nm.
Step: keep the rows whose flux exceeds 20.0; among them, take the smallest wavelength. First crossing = 594.5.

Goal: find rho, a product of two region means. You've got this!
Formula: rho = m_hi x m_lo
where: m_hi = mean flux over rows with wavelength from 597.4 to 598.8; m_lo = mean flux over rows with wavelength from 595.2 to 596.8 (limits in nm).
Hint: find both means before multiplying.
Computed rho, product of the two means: 401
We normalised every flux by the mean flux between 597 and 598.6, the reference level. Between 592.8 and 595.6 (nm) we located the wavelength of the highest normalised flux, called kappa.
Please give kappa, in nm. 593.6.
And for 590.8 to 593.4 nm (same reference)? 591.2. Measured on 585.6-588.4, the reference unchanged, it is 588.2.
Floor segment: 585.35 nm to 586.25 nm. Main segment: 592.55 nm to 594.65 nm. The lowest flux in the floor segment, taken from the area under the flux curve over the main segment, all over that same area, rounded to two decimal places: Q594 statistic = 0.54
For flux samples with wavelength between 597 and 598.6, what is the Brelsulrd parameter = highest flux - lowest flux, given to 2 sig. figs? 1.8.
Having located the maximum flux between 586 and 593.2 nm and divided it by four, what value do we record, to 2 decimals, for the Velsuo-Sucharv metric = 5.25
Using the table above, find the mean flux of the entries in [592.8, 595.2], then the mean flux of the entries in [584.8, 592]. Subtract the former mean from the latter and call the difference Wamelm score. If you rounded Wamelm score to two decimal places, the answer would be -1.43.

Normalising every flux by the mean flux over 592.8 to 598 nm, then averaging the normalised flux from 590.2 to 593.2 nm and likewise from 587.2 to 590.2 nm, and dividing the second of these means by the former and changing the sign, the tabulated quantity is -0.88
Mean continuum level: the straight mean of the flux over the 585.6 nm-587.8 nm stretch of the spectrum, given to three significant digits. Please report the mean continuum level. 19.7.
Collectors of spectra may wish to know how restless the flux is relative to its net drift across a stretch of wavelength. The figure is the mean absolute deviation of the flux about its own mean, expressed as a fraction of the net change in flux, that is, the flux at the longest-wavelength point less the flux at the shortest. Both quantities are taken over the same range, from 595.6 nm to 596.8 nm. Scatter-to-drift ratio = 0.9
